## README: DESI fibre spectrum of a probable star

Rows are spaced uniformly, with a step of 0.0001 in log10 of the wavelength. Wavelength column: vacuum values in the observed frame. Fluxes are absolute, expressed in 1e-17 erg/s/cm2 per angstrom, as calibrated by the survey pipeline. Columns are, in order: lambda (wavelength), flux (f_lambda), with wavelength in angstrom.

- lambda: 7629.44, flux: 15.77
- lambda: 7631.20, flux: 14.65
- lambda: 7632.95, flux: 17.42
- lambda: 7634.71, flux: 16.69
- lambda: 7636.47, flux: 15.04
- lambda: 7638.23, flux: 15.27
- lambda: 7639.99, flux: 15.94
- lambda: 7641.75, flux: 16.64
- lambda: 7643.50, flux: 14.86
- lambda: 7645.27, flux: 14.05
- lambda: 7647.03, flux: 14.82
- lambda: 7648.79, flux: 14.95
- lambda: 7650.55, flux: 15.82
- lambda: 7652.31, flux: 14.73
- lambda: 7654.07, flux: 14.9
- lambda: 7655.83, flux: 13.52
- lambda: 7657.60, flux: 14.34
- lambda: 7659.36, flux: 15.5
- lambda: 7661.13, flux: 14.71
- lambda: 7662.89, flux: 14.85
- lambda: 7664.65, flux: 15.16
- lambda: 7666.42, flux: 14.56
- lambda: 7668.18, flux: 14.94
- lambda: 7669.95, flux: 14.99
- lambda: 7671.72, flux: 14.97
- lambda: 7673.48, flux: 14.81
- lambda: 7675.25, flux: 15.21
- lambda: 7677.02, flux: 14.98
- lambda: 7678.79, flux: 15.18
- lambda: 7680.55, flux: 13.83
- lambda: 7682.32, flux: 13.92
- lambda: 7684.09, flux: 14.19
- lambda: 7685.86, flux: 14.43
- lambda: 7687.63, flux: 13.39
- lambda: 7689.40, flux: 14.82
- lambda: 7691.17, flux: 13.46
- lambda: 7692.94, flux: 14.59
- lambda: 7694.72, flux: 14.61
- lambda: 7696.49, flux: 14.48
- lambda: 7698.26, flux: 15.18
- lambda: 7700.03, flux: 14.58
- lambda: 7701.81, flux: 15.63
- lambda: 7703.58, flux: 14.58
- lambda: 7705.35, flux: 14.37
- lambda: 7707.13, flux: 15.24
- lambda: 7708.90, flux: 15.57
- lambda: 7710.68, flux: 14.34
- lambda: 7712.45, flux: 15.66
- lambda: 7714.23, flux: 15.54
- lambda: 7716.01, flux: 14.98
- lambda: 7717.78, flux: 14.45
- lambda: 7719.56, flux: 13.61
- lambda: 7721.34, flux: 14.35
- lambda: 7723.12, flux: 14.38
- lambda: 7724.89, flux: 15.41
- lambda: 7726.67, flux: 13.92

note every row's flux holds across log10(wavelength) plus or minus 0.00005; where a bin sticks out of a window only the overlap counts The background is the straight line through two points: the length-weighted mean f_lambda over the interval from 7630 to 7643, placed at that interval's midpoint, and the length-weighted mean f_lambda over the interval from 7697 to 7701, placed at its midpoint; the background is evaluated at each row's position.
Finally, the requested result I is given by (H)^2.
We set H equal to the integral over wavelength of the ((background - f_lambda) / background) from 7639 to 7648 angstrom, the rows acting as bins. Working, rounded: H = 0.31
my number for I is 0.10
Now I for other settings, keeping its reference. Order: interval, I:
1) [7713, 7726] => 0.03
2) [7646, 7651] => 0.04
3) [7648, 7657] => 0.26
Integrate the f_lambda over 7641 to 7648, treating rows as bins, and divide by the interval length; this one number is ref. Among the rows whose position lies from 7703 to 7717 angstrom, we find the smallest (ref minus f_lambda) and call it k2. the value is -0.59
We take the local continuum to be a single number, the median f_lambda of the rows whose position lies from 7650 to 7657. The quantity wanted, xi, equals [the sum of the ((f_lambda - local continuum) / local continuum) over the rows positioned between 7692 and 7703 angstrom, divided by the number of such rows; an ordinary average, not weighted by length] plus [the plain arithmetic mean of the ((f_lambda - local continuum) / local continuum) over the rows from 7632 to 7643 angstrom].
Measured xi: 0.093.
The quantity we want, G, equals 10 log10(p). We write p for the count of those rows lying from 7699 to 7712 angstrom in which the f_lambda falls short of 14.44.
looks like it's 3.0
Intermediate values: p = 2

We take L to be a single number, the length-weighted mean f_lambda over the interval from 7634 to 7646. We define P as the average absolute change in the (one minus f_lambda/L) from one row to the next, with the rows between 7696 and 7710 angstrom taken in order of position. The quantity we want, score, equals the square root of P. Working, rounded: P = 0.044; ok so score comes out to 0.211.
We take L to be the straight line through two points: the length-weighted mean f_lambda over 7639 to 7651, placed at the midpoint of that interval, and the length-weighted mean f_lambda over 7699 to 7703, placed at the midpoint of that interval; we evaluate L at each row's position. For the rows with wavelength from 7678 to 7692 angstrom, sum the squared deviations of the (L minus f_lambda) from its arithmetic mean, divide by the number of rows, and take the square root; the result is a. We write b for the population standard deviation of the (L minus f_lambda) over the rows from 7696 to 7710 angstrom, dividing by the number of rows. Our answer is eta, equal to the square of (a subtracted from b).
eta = 0.011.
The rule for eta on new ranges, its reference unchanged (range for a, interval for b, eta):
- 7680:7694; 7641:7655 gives 0.058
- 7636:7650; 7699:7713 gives 0.031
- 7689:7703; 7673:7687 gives 0.007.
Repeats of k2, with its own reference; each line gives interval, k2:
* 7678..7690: -0.11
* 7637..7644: -1.57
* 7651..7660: -0.43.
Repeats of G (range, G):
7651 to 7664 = 3.0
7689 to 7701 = 0.0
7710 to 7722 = 4.8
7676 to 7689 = 7.0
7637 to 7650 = 0.0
